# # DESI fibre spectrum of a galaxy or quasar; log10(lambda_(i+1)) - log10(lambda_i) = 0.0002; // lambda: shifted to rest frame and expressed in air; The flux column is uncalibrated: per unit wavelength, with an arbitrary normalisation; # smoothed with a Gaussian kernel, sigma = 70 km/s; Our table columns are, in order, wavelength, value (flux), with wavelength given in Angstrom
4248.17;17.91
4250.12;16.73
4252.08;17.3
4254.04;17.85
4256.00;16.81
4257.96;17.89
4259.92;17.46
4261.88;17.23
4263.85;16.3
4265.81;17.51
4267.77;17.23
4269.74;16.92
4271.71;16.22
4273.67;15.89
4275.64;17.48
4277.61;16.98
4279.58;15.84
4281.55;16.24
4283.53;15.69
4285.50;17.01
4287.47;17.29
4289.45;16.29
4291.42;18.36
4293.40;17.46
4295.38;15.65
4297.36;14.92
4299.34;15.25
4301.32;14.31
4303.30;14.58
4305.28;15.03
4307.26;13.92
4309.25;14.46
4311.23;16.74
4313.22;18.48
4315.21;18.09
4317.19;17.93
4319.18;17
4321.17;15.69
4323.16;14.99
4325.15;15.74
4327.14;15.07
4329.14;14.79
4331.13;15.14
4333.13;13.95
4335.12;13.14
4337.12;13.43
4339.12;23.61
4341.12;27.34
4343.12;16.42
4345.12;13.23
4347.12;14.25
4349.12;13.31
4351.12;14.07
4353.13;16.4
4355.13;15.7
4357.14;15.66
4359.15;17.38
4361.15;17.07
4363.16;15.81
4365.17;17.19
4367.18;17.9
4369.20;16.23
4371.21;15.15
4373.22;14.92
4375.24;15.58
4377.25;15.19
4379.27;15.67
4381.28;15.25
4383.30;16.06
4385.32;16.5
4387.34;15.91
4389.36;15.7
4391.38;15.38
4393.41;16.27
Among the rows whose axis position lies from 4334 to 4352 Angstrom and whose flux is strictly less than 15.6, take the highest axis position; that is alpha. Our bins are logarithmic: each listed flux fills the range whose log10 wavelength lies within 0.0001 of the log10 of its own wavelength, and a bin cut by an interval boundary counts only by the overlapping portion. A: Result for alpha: 4351.12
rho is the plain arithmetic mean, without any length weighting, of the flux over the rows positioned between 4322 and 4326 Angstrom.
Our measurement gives 15.4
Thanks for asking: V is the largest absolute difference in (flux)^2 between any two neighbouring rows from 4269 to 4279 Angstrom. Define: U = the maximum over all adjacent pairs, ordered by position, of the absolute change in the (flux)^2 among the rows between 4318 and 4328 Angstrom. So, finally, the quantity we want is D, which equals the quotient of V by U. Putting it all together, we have 1.2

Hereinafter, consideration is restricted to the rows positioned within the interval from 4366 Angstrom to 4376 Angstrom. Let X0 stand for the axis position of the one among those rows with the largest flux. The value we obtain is 4367.18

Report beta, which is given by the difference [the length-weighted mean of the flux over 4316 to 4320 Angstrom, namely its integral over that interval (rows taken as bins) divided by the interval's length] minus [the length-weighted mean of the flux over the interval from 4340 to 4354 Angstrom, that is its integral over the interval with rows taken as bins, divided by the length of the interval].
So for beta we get 1.05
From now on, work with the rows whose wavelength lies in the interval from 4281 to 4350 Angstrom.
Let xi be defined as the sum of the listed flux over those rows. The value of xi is 565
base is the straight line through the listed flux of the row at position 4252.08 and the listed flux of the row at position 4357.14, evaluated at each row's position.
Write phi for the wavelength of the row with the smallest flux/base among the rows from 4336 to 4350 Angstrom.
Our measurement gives 4345.12 Angstrom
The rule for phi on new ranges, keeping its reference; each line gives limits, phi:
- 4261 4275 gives 4273.67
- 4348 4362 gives 4349.12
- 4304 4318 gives 4307.26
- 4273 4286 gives 4283.53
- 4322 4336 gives 4335.12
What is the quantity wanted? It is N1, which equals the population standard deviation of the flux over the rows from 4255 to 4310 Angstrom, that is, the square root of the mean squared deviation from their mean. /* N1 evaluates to 1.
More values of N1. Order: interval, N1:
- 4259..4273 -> 0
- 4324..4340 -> 3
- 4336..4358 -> 4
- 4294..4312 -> 1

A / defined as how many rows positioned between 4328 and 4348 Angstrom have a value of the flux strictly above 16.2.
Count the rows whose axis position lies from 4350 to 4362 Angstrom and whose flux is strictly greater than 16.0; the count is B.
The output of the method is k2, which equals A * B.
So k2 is 9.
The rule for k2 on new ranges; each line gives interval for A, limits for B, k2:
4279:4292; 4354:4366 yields 15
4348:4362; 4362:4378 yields 9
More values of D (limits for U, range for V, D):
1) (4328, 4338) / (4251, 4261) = 1.1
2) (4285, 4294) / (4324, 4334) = 0.5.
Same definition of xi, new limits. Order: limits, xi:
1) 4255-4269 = 120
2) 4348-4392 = 348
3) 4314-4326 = 99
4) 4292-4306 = 107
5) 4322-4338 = 116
